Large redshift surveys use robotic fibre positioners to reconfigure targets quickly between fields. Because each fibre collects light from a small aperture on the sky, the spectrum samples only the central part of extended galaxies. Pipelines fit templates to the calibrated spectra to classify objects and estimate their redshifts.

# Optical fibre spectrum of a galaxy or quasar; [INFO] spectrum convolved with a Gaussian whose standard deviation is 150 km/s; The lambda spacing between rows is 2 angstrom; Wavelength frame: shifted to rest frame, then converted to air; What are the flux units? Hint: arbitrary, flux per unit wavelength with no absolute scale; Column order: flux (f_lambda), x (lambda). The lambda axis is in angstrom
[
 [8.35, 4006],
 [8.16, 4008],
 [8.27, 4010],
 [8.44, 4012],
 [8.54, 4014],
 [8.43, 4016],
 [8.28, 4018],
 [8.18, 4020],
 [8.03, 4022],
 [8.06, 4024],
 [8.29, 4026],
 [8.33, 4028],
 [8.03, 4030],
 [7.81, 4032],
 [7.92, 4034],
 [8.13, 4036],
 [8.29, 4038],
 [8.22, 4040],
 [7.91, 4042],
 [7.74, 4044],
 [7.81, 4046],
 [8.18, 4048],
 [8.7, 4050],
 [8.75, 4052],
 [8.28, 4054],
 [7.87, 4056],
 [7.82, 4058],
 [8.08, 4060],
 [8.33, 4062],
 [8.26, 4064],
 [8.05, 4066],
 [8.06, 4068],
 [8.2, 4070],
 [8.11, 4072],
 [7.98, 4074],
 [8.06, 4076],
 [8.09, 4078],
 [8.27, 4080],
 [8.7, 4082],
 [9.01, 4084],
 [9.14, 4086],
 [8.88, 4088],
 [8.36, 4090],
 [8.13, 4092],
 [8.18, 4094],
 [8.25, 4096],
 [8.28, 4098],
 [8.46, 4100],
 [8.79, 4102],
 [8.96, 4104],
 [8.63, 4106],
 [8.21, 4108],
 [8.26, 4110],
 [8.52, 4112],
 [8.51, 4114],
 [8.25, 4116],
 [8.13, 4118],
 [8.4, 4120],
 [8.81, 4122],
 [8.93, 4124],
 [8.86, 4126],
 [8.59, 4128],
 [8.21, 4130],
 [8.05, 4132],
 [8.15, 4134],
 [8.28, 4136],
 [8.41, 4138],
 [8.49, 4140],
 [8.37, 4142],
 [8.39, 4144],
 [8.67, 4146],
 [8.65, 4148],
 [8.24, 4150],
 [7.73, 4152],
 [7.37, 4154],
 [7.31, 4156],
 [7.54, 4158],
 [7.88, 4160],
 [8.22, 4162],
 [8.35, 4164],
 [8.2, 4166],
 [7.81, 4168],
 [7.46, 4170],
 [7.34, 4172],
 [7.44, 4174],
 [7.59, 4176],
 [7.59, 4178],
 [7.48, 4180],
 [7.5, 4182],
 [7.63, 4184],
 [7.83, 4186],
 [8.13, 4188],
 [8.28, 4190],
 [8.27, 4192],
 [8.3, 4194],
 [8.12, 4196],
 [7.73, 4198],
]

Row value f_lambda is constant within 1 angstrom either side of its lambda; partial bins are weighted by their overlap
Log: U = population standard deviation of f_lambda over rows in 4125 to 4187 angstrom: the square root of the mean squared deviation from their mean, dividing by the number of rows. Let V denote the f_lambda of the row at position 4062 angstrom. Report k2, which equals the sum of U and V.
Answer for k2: 8.8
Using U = 0.45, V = 8.33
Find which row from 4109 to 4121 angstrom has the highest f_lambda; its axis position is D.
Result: 4112 angstrom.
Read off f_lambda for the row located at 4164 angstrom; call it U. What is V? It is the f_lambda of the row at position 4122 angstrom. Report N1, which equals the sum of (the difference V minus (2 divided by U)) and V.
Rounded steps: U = 8.35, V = 8.81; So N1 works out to 17.4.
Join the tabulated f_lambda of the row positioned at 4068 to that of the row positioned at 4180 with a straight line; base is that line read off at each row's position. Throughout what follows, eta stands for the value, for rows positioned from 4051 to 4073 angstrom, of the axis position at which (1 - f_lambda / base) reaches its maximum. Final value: 4058 angstrom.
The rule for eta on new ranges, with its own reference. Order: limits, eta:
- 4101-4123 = 4118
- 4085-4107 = 4092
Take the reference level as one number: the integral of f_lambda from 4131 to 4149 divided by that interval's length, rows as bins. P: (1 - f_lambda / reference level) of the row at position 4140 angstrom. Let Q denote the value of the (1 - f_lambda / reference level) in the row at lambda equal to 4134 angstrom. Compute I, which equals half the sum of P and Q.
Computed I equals 0.01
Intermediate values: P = -0.01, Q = 0.03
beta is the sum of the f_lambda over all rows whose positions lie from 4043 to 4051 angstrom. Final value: 32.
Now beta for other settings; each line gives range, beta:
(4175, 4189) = 54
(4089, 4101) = 50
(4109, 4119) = 42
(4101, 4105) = 18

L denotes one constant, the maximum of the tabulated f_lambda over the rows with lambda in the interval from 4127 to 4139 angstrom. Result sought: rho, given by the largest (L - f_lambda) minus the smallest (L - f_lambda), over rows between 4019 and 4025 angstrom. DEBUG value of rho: 0.15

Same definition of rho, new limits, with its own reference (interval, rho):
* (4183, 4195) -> 0.67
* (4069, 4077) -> 0.22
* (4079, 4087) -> 0.87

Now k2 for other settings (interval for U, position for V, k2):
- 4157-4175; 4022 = 8.4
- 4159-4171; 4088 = 9.2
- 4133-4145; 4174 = 7.5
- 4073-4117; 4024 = 8.4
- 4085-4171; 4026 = 8.7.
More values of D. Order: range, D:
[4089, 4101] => 4100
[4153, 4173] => 4164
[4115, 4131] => 4124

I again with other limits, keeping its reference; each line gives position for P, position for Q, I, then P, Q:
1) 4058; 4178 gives 0.08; 0.07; 0.09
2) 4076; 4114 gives 0.01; 0.04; -0.01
